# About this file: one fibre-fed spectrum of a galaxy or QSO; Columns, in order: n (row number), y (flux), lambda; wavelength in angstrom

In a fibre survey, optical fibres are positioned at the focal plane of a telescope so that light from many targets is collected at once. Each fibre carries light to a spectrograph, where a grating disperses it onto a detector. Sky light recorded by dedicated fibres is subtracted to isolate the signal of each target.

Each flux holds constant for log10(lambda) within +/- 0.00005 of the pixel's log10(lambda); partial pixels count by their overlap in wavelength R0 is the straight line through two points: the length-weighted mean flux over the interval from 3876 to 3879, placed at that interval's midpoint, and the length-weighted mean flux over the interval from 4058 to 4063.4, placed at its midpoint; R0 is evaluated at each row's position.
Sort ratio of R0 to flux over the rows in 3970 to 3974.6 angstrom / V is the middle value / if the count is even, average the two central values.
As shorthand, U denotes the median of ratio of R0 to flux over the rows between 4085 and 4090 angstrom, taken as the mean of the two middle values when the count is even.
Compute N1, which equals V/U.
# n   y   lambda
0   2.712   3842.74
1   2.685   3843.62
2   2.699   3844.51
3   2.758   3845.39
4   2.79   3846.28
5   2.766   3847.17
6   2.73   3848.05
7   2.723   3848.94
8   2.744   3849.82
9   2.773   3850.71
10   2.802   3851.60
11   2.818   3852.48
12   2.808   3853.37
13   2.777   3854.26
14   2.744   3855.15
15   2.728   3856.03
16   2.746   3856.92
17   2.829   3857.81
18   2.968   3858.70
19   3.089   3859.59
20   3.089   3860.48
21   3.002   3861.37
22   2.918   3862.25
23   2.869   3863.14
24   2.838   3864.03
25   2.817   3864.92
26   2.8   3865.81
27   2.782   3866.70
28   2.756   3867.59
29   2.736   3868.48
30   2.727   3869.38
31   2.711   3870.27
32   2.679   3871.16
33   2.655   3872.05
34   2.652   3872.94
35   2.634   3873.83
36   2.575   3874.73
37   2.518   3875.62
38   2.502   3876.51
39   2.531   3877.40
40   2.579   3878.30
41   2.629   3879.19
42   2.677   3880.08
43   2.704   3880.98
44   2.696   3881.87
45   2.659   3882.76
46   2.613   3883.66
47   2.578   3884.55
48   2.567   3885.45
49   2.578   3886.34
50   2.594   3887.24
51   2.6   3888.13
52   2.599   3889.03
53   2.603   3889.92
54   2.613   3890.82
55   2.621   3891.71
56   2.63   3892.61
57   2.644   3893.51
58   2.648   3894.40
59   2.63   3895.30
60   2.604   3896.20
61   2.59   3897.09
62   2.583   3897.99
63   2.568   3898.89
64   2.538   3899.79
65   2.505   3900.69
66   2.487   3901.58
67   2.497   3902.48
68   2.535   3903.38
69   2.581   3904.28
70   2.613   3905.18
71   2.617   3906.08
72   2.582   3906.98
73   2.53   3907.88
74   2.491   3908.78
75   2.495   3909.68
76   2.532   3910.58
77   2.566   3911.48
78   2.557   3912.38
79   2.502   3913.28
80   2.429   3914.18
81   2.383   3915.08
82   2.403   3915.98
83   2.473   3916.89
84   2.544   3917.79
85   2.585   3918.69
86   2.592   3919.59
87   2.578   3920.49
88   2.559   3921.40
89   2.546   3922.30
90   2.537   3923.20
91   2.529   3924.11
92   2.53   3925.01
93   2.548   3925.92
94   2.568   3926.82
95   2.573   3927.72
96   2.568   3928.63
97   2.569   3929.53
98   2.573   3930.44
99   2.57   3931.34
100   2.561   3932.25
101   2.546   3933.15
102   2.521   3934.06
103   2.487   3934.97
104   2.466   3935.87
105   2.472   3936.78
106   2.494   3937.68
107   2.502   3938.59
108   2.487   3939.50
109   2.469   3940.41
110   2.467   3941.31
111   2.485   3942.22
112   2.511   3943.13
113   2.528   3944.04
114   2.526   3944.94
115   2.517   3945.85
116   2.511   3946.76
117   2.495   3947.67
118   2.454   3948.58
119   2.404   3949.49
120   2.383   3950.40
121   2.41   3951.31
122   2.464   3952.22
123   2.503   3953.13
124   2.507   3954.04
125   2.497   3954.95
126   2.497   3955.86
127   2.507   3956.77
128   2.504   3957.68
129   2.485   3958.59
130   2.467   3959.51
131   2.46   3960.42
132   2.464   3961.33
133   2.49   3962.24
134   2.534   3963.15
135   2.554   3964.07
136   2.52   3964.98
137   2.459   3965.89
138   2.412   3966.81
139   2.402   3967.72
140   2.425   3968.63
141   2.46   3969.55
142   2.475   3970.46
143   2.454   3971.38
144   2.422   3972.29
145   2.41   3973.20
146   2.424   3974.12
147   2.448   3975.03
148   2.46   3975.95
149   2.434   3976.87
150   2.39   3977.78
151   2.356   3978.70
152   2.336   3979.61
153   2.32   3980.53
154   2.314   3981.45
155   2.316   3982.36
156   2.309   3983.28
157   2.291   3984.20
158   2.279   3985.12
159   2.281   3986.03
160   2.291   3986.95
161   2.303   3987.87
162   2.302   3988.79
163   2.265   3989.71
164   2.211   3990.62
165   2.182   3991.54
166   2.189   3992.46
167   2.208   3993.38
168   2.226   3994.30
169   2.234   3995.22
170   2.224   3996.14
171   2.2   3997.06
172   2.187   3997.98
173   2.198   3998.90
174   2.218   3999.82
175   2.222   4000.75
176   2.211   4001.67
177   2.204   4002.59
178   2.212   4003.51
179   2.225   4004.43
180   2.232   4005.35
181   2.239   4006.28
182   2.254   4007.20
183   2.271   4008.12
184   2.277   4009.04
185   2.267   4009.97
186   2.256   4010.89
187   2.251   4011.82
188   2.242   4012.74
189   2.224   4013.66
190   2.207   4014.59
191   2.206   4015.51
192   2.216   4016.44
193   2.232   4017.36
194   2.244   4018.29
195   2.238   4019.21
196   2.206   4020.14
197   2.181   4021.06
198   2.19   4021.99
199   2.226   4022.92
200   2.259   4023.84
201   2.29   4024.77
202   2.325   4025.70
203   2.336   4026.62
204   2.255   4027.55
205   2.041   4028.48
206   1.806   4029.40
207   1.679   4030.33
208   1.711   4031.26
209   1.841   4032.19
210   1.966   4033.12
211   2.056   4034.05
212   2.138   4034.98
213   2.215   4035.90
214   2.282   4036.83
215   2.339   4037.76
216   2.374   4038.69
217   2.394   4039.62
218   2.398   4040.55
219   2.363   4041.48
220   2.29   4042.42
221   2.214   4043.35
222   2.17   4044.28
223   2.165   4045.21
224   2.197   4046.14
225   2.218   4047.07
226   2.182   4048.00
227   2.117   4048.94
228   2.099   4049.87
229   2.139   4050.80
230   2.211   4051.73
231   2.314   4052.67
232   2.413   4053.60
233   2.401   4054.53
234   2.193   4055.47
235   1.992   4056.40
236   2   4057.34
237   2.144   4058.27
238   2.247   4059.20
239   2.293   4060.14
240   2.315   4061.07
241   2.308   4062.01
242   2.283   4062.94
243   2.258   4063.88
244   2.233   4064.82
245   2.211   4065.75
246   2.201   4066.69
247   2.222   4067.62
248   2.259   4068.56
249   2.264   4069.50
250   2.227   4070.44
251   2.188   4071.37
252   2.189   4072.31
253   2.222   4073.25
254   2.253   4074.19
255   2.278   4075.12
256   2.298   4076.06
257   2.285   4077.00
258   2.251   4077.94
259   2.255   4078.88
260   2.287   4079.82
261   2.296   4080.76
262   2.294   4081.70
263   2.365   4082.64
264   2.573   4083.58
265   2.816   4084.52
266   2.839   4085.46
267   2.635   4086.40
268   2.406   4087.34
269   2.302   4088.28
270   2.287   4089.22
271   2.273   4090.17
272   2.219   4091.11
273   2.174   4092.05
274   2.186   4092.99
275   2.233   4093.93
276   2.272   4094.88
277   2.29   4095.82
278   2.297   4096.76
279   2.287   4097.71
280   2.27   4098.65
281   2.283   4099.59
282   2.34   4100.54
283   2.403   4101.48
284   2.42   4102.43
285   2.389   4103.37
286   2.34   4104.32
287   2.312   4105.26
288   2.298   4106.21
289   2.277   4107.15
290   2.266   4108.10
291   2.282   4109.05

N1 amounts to 1.07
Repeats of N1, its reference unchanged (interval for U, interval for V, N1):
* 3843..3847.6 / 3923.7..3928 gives 1.03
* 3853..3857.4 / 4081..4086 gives 0.93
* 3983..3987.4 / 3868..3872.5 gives 0.91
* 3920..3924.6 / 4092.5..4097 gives 1.00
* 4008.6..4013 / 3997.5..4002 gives 1.03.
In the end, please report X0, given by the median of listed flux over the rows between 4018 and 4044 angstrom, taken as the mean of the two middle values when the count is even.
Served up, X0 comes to 2.23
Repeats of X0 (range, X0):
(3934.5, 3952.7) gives 2.49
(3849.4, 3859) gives 2.78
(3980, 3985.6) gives 2.31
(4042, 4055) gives 2.20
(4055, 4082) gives 2.25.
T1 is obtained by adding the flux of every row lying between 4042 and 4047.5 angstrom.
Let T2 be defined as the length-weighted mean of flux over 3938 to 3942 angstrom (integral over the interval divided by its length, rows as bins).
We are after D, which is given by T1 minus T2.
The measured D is 10.8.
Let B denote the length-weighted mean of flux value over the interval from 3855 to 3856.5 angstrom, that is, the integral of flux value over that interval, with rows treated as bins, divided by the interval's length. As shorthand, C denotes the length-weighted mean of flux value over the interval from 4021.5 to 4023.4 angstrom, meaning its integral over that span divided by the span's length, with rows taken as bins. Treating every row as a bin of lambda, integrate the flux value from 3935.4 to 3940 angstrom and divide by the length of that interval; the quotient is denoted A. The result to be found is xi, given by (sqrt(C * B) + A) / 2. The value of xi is 2.47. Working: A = 2.48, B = 2.7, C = 2.2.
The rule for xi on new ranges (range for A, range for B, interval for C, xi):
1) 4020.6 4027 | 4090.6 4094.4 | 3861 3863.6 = 2.40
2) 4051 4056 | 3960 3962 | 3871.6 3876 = 2.42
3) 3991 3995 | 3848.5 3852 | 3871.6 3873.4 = 2.46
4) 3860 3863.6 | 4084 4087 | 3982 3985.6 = 2.74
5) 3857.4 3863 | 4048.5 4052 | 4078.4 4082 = 2.59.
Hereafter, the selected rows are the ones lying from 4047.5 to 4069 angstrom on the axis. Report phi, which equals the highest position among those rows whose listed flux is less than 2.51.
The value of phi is 4068.56 angstrom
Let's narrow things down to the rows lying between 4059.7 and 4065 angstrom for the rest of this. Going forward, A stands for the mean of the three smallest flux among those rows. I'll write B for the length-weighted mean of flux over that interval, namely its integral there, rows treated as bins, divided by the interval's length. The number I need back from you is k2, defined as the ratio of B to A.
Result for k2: 1.01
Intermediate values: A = 2.26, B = 2.28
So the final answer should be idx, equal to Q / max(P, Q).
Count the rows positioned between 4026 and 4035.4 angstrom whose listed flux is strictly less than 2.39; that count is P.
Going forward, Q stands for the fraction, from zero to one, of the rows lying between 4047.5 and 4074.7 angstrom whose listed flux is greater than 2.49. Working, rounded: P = 10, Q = 0.00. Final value 0.00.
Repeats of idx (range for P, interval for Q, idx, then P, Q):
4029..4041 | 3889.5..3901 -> 0.09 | 11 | 1.00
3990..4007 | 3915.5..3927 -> 0.05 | 18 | 0.85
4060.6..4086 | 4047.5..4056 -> 0.00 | 24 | 0.00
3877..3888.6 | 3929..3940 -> 1.00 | 0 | 0.67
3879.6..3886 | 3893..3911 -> 1.00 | 0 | 0.95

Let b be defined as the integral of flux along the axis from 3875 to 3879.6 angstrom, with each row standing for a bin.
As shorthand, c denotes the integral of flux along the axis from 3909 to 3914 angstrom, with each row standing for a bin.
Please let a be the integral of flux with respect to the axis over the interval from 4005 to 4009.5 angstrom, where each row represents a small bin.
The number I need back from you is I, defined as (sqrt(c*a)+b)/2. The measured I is 11.5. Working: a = 10.1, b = 11.7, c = 12.6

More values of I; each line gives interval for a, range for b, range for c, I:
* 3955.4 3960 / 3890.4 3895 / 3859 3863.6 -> 12.3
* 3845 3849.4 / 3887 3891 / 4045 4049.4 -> 10.6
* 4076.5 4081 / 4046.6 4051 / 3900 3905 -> 10.4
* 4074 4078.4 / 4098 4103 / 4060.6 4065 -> 10.9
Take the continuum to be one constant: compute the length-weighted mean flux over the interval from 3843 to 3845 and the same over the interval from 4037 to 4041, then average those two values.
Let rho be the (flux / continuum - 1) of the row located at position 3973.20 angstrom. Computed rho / -0.050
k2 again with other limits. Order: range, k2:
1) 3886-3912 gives 1.03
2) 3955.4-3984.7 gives 1.05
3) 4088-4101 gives 1.03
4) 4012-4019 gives 1.01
